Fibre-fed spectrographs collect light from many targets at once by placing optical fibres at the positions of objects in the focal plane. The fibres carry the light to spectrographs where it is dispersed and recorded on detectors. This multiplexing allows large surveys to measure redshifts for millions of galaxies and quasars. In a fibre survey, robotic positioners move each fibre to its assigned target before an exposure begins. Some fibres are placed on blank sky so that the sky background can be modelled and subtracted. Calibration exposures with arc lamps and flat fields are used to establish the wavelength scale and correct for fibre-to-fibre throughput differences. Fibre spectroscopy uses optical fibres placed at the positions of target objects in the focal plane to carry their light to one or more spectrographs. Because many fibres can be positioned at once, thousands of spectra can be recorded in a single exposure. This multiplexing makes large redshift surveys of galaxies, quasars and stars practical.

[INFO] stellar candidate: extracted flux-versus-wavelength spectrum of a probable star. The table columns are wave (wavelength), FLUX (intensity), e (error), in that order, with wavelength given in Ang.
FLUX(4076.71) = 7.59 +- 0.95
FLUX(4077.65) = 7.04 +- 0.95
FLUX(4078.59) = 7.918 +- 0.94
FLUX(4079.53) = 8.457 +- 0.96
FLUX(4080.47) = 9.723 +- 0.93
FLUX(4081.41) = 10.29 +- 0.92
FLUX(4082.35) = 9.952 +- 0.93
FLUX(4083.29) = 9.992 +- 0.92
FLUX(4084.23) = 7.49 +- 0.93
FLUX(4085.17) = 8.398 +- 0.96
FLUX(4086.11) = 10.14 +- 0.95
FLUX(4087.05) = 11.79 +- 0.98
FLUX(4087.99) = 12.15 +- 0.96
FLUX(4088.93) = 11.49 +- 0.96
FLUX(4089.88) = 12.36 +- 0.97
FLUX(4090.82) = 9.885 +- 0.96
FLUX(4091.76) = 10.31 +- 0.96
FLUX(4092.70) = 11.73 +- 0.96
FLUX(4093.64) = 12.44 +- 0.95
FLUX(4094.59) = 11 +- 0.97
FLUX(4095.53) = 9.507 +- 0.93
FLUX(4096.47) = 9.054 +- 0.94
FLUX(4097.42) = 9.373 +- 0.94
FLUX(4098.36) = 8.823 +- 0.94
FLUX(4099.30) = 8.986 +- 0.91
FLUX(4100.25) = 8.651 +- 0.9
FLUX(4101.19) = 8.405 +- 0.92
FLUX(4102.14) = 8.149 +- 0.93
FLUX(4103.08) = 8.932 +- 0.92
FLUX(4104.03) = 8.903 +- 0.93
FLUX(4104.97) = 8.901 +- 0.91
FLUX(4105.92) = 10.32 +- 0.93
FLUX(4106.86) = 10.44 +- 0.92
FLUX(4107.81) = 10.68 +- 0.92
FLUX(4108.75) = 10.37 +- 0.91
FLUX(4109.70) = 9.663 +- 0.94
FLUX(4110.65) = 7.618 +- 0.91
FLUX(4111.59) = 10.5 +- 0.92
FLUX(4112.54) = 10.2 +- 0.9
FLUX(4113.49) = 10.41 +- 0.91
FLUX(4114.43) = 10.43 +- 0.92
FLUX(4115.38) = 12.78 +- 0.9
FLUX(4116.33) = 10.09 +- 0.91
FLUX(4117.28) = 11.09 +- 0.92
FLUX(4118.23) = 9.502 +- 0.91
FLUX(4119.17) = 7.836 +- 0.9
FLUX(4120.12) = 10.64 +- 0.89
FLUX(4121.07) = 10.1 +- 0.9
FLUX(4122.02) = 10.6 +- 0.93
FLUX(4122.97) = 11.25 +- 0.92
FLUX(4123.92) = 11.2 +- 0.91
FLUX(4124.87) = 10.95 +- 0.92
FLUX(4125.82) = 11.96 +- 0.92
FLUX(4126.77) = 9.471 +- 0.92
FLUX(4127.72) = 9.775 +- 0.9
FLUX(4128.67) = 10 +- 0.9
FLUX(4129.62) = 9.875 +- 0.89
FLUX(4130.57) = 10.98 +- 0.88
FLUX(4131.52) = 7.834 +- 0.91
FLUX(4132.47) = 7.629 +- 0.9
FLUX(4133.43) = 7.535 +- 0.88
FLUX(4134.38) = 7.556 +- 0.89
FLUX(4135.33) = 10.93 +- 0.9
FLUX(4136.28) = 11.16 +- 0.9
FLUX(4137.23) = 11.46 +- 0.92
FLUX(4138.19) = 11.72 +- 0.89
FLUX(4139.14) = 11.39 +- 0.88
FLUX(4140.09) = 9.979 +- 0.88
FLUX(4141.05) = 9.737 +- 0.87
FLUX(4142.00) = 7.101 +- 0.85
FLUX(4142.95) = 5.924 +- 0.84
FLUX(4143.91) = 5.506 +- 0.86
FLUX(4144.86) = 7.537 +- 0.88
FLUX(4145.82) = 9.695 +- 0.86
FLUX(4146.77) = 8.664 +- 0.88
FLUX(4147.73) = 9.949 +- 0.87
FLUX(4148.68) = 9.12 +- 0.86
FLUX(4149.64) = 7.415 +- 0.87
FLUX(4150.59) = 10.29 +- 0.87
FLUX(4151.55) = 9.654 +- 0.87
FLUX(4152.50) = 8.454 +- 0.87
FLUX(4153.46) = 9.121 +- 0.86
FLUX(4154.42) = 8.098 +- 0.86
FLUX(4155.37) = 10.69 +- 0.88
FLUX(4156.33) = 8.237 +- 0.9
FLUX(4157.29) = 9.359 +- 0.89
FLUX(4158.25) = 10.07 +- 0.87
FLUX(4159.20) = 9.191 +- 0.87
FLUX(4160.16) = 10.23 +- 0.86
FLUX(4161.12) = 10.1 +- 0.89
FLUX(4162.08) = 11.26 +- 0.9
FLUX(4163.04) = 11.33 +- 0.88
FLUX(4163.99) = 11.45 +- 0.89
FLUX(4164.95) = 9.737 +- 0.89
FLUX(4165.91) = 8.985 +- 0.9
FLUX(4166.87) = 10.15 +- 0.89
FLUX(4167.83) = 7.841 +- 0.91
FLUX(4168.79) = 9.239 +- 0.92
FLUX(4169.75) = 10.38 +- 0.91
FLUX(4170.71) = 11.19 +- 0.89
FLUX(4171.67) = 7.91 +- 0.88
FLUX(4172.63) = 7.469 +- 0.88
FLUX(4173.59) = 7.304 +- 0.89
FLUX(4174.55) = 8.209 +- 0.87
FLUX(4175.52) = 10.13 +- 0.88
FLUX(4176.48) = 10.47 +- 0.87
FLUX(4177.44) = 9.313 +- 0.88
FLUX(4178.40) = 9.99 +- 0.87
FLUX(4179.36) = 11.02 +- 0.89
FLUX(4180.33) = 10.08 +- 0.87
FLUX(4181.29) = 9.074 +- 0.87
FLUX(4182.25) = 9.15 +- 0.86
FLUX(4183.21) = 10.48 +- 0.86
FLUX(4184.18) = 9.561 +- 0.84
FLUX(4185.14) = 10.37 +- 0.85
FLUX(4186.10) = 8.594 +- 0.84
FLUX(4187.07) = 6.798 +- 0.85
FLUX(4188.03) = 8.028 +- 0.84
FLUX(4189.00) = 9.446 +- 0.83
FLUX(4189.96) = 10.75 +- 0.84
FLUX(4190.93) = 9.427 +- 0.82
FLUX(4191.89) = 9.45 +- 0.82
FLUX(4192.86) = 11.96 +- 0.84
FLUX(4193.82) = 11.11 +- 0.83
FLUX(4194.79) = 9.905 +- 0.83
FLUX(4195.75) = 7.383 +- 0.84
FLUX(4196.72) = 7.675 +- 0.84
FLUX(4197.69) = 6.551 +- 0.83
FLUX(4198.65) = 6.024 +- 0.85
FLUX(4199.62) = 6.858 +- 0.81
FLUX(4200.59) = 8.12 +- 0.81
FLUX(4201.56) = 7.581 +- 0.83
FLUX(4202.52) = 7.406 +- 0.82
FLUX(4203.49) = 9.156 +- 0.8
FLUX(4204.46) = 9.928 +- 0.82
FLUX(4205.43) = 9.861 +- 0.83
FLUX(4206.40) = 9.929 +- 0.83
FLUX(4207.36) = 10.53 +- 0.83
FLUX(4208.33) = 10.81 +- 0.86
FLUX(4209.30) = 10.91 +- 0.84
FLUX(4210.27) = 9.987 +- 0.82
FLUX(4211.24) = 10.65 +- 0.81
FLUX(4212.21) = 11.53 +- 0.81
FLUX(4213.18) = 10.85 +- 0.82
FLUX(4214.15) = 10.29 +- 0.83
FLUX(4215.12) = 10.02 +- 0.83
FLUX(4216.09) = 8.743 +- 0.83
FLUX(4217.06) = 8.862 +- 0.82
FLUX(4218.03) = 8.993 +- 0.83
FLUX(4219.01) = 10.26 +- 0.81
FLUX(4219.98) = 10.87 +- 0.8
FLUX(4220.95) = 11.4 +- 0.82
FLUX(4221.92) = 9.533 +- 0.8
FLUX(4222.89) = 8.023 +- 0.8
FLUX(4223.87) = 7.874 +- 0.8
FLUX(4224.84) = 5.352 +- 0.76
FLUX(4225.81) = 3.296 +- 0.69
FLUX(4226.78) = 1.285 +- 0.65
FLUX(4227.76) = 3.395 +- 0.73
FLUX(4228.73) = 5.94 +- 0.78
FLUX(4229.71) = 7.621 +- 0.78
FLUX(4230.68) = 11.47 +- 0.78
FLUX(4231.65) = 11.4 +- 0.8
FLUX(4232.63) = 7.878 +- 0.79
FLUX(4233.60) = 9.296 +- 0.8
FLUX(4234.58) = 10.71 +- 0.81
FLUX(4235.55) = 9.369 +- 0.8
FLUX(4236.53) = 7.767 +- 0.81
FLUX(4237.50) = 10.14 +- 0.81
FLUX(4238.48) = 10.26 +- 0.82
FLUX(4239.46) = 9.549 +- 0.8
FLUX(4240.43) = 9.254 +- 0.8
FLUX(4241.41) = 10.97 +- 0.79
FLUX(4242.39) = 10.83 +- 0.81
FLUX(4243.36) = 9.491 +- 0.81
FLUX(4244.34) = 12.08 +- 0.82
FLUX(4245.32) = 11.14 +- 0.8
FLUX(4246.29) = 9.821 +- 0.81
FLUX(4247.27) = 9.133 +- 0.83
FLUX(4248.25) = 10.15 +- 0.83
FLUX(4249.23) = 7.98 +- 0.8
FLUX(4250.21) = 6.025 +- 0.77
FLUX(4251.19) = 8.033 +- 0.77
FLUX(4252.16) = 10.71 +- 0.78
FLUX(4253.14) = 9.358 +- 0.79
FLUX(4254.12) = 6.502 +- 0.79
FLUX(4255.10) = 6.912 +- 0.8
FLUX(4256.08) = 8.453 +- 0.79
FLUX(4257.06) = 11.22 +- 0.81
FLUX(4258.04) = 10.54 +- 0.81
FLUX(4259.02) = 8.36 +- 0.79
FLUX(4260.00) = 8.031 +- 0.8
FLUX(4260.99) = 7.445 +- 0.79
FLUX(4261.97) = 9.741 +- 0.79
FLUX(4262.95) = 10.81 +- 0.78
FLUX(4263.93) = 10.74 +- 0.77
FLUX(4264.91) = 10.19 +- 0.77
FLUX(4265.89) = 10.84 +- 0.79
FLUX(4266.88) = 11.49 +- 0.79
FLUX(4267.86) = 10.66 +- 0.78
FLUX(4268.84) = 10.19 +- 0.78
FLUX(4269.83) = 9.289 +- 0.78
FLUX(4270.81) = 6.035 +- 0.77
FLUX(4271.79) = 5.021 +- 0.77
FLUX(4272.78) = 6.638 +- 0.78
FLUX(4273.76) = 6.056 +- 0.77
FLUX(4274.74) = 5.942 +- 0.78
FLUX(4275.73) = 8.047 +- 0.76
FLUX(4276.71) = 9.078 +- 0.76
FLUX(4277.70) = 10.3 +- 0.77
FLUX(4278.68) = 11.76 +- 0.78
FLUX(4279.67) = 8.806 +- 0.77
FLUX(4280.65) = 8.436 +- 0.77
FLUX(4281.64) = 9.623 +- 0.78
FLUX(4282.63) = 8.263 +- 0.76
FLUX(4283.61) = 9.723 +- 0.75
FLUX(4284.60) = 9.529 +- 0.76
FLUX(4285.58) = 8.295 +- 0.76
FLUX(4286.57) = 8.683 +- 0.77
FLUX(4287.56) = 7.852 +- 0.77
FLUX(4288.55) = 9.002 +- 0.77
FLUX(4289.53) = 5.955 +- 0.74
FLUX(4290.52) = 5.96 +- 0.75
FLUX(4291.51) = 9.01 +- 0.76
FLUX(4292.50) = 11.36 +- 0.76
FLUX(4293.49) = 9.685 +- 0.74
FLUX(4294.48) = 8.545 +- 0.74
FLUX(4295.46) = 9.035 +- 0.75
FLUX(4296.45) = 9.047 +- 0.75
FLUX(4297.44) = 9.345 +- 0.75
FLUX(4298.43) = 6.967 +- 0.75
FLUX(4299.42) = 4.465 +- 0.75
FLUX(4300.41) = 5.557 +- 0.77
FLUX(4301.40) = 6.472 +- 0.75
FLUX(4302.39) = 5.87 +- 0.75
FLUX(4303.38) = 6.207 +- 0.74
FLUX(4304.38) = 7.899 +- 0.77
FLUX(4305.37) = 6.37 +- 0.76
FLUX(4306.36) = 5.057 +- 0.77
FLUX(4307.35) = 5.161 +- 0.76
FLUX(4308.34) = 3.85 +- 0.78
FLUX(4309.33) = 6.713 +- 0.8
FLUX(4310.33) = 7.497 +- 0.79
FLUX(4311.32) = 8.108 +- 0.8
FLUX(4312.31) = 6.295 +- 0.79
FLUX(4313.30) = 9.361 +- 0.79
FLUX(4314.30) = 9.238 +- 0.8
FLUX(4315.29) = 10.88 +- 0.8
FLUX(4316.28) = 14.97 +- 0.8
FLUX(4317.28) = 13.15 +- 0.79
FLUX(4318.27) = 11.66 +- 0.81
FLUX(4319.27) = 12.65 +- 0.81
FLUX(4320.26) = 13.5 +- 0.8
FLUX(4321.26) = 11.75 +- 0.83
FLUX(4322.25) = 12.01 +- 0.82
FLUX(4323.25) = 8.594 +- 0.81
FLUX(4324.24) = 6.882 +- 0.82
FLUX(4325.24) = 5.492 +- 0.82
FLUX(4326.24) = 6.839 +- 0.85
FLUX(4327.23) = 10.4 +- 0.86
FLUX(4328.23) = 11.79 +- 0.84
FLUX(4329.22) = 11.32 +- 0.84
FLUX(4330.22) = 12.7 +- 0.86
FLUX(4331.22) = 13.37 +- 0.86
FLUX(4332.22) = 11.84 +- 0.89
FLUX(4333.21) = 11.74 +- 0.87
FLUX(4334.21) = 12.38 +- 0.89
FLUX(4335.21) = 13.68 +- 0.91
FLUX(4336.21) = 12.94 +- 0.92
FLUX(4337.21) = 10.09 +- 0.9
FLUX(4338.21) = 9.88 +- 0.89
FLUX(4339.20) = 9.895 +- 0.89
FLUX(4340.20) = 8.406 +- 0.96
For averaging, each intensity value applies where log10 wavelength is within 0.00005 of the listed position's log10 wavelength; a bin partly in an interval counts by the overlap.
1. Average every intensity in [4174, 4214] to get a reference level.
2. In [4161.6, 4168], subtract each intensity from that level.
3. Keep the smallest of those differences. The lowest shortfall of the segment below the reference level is -2.1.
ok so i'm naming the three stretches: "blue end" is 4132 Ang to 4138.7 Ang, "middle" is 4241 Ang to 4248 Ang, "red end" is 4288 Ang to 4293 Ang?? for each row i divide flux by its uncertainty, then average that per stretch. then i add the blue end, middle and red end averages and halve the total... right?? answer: 17.3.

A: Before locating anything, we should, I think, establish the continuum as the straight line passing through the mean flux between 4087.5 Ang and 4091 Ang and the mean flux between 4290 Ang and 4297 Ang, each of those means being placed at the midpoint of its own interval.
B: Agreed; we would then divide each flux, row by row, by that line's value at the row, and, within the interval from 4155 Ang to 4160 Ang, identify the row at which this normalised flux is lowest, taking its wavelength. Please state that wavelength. 4156.33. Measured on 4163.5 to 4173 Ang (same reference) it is 4172.63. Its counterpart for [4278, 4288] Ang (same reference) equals 4287.56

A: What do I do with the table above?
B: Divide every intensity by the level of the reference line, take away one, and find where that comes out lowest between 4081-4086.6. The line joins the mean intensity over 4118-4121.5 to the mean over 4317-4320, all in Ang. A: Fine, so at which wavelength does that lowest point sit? 4084.23 Ang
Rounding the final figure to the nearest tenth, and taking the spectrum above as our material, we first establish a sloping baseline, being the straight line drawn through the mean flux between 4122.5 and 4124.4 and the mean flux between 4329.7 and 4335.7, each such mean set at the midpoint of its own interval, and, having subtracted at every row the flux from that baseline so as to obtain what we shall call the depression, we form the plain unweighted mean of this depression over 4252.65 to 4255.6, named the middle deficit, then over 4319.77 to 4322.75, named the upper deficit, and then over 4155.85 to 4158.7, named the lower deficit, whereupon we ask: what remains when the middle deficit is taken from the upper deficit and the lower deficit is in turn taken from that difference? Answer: -6.6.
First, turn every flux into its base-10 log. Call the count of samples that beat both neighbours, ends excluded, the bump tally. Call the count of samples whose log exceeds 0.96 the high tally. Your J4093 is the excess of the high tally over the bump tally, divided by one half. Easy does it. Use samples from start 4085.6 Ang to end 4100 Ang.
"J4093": 16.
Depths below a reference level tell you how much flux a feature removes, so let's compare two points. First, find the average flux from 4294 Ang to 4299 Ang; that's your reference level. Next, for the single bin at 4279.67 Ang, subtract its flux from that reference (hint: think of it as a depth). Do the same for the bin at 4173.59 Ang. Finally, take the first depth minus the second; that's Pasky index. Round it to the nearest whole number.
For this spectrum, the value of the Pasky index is -2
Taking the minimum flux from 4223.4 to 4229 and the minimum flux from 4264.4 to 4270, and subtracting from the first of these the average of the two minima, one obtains -4.0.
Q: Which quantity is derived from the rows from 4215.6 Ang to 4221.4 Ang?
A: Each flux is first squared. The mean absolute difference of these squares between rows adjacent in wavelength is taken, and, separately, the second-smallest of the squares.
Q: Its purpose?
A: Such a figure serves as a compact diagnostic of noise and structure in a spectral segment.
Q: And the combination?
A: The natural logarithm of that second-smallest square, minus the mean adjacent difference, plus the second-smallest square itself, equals 72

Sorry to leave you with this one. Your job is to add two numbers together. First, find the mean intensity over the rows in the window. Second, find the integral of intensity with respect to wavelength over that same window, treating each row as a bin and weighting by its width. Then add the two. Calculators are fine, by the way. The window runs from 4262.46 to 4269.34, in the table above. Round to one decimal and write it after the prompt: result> 84.3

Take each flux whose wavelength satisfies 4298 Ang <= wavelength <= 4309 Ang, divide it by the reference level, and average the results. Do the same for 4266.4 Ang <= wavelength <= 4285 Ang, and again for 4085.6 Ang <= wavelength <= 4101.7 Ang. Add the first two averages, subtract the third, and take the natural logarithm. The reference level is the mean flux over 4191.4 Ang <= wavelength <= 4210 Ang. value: -0.78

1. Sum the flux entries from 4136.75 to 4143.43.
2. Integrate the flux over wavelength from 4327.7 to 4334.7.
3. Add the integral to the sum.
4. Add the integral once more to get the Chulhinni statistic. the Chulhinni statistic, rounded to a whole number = 237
